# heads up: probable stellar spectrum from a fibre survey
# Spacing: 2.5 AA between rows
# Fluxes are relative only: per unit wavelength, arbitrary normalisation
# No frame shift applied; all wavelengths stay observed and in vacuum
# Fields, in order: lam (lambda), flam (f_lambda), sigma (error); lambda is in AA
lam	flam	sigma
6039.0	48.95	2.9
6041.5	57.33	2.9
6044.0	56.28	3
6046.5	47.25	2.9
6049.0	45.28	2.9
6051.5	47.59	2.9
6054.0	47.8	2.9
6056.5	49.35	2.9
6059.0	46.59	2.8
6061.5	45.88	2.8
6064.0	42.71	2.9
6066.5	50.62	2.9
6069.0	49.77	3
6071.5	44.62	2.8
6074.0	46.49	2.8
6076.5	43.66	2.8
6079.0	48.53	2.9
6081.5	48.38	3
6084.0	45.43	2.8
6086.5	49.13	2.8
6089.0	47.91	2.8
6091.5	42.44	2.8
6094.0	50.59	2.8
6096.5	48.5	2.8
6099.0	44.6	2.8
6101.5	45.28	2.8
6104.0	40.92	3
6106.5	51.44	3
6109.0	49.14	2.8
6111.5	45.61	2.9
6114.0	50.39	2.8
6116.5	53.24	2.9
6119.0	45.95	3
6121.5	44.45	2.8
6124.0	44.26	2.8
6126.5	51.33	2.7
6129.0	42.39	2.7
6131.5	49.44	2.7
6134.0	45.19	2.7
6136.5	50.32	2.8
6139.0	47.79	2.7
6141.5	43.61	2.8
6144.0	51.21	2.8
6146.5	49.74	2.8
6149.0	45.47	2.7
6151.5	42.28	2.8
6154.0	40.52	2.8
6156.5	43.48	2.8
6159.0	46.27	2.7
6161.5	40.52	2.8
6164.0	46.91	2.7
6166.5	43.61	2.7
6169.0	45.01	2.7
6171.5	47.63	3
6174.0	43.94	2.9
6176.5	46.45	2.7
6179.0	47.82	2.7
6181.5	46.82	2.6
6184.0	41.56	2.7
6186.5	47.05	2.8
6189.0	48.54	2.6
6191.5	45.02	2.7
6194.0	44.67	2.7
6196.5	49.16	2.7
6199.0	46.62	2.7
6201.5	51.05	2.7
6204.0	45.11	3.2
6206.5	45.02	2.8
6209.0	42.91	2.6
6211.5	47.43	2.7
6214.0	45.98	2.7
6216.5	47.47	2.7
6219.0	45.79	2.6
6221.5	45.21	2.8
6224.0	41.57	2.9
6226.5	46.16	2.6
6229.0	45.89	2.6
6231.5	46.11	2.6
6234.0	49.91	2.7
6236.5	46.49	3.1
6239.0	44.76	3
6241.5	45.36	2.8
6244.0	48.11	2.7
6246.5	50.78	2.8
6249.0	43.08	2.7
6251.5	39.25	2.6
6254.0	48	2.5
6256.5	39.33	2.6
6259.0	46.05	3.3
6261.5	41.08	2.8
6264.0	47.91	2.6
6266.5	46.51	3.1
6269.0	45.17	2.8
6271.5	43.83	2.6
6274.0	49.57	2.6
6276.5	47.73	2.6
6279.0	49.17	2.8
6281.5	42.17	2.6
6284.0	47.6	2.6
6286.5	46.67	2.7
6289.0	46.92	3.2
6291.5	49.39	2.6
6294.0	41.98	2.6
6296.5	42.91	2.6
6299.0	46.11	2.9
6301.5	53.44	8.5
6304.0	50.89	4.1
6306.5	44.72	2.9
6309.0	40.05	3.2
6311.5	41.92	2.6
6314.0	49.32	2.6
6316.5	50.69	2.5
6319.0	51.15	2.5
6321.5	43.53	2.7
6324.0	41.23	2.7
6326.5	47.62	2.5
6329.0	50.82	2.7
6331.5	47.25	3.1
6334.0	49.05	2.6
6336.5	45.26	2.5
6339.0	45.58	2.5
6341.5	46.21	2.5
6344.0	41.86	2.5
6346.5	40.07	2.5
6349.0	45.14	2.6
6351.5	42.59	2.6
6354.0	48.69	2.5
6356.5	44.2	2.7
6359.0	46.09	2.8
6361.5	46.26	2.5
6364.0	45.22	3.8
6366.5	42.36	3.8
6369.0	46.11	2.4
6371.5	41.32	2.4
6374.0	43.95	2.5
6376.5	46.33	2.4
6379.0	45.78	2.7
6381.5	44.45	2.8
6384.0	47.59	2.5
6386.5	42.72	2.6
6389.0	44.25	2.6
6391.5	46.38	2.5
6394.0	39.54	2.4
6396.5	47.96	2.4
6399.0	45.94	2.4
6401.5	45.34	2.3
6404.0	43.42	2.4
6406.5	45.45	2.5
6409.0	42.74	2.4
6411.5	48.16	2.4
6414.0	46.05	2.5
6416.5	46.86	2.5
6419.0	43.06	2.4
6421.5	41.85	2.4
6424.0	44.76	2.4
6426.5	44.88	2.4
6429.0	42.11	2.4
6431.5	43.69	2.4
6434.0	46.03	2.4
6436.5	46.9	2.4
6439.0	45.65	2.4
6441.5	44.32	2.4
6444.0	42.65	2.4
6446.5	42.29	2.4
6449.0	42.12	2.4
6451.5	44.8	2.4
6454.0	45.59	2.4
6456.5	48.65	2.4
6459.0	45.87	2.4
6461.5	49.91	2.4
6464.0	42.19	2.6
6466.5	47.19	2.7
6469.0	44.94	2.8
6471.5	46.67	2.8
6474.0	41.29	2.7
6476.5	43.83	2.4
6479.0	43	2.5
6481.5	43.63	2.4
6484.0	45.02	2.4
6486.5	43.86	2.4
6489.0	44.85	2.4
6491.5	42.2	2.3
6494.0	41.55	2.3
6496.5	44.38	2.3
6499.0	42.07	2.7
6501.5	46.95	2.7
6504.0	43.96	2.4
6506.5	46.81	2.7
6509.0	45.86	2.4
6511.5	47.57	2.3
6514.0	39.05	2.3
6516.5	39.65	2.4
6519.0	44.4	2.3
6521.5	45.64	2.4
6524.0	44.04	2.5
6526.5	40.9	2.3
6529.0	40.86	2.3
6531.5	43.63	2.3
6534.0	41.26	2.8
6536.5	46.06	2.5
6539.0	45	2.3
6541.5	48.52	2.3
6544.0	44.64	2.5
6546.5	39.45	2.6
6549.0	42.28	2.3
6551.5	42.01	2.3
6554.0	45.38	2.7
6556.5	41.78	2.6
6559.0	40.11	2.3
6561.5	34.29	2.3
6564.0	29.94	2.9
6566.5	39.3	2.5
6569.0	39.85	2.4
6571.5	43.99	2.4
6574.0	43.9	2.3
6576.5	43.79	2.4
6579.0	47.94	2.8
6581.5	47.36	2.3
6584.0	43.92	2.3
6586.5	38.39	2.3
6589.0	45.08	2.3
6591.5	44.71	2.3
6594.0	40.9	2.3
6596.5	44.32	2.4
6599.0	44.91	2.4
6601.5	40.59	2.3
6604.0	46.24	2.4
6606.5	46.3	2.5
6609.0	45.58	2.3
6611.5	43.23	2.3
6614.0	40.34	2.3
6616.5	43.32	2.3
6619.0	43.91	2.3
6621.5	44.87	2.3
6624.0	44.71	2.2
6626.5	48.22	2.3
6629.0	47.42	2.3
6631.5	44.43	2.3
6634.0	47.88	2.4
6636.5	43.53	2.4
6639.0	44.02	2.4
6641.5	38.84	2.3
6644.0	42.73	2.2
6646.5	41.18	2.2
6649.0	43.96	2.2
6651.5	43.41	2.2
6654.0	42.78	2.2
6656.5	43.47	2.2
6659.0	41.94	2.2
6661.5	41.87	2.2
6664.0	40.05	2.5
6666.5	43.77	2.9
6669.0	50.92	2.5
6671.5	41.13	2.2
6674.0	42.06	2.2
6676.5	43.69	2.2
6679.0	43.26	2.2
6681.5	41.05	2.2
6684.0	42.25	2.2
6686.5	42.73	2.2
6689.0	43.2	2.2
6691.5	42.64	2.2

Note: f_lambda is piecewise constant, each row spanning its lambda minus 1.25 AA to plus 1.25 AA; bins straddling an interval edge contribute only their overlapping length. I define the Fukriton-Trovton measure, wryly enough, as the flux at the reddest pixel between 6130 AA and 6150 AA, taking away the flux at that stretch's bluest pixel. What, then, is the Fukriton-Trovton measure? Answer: -4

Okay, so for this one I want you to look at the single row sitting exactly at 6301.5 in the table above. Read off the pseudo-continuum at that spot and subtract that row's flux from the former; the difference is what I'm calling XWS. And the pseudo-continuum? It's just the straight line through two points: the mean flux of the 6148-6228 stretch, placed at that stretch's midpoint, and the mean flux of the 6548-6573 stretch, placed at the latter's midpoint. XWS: -10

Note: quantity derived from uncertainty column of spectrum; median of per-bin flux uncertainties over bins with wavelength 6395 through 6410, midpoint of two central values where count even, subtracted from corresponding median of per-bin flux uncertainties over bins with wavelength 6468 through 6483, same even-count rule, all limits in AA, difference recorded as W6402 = 0.2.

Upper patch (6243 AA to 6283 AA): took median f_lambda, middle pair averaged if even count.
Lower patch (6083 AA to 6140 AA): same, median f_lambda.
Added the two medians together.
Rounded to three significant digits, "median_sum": 94.1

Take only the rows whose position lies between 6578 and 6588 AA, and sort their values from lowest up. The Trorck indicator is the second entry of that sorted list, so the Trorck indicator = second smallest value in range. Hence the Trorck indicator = 43.92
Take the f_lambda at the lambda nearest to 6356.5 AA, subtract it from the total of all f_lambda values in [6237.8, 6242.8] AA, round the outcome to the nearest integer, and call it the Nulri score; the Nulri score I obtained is 46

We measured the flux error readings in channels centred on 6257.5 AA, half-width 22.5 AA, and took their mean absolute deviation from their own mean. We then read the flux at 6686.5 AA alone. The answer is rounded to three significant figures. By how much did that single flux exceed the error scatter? 42.6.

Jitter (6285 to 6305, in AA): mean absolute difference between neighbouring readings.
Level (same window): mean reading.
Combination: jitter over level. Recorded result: 0.073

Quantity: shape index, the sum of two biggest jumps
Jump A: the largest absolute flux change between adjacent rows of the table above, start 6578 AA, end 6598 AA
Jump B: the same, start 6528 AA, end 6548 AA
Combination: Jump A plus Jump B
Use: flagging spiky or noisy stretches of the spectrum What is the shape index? 11.9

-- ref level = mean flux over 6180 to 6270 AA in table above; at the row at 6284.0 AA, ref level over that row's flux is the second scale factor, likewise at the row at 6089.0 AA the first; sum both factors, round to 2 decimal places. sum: 1.92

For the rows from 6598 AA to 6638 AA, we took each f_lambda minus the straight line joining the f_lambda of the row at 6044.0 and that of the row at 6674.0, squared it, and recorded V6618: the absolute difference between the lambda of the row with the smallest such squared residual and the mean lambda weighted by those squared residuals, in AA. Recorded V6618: 5.2 AA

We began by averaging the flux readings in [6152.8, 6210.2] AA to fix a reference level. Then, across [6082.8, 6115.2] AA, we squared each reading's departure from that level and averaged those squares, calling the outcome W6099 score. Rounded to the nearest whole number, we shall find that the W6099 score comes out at 12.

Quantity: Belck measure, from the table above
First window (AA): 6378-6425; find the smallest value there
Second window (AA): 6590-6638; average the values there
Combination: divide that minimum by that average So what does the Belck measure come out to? 0.889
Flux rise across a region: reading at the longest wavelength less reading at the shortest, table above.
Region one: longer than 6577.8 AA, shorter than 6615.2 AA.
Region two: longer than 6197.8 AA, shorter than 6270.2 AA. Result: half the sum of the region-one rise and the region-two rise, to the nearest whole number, -5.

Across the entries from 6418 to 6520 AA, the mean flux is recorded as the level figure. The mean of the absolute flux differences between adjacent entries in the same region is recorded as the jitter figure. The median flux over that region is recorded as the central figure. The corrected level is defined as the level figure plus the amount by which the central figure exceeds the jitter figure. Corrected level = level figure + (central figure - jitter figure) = 86.3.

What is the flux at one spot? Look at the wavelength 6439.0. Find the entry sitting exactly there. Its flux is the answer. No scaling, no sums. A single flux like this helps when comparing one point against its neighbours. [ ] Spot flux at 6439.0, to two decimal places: 45.65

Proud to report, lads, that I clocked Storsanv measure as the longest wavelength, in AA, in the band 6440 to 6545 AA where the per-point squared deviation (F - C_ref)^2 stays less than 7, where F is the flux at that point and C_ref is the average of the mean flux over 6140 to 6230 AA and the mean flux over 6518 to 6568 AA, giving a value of 6544.0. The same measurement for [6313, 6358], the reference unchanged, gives 6356.5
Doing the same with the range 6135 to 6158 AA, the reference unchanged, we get 6156.5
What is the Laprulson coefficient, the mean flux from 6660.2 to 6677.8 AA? 43.4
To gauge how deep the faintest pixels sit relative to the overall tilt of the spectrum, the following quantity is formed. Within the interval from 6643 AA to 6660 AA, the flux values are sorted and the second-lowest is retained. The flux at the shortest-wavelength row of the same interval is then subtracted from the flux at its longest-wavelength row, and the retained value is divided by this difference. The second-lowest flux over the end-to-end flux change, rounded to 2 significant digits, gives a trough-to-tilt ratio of -53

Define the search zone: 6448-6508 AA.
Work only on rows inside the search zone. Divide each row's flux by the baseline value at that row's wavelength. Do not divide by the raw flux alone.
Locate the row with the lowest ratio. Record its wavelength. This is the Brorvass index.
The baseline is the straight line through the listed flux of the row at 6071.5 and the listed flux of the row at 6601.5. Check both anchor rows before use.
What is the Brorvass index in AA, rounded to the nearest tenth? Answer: 6474.0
